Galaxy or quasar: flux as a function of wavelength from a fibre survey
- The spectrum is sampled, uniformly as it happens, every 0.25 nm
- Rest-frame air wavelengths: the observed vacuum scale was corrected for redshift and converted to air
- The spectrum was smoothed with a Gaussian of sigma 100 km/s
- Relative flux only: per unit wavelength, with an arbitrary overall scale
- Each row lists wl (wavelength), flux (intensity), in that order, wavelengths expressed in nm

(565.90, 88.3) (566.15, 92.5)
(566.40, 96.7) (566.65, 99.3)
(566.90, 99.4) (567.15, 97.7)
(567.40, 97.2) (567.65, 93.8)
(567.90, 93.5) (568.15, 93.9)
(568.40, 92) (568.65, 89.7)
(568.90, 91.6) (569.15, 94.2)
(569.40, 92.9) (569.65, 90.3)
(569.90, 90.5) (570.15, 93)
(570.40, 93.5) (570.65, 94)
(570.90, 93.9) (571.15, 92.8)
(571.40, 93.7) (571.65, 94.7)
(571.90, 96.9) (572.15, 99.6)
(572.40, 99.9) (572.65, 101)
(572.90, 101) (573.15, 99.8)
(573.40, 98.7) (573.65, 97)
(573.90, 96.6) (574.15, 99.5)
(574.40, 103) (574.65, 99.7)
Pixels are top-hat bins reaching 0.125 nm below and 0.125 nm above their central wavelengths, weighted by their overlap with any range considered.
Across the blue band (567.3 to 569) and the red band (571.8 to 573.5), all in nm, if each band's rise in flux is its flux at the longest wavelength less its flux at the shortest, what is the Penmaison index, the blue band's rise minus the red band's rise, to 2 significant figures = -7.4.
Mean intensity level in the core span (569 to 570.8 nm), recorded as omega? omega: 92.6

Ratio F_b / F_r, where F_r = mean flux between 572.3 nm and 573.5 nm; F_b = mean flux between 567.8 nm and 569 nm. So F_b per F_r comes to 0.92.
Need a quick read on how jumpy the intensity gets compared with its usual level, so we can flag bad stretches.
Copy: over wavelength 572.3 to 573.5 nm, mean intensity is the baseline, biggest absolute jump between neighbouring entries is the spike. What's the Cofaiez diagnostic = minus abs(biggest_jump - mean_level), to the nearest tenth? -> -98.9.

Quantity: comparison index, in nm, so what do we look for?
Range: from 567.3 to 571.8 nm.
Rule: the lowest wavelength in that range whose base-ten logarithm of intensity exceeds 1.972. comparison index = 567.40 nm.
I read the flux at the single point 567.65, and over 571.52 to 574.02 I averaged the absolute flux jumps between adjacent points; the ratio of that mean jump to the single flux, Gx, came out 0.0127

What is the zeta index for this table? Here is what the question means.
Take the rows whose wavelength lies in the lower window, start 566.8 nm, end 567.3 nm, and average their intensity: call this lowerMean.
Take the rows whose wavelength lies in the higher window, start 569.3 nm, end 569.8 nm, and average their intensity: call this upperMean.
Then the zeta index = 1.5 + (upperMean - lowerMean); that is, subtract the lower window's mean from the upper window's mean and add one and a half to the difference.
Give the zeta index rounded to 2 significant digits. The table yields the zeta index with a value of -5.5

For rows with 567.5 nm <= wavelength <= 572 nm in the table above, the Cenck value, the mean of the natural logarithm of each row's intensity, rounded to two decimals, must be 4.53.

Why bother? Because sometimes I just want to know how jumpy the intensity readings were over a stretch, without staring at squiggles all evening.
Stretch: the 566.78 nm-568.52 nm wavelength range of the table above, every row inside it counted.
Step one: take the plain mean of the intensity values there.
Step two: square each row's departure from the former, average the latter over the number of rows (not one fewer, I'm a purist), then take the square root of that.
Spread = 2.52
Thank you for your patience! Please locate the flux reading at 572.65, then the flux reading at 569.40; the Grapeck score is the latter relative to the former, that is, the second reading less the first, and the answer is -8.1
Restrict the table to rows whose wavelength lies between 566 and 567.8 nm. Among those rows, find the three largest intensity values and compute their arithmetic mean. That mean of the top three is 99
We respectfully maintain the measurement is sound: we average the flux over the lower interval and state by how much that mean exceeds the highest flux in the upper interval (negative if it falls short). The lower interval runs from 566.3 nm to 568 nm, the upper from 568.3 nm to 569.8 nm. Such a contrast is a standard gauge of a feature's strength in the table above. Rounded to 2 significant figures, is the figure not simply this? 2.6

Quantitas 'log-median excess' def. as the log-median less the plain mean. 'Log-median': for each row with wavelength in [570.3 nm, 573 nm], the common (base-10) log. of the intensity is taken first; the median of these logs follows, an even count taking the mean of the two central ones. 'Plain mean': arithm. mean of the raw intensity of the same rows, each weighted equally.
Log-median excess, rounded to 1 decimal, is -94.5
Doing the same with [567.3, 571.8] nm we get -91.1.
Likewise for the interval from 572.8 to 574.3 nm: -96.8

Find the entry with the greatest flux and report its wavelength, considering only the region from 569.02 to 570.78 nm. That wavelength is 569.15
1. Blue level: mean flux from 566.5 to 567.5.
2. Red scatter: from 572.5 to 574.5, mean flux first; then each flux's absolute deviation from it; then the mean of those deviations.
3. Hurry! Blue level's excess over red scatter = 96.8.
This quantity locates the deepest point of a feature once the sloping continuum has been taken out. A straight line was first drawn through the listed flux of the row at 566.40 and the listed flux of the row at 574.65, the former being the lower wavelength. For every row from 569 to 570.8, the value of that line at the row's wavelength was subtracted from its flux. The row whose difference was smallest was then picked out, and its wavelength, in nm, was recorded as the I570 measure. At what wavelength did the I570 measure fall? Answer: 569.65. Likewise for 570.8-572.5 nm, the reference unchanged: 571.15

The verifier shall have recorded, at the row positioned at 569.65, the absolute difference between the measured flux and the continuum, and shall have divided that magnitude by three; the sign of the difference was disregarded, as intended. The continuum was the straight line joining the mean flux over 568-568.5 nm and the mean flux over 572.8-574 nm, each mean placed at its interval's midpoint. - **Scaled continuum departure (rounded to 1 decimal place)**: 1.4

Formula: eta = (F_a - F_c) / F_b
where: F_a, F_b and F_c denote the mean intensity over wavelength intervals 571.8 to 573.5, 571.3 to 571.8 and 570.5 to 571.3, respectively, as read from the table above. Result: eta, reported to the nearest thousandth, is 0.064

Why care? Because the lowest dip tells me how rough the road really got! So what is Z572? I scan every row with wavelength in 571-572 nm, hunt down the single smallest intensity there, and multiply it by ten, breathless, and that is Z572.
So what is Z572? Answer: 928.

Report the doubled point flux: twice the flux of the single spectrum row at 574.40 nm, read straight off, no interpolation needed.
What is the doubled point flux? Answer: 206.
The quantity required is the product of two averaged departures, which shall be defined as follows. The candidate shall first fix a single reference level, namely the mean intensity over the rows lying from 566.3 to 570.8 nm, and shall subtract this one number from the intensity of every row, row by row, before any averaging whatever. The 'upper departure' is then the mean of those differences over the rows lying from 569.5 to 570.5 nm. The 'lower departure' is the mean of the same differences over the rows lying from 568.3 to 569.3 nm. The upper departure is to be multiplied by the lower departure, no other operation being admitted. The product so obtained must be 5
